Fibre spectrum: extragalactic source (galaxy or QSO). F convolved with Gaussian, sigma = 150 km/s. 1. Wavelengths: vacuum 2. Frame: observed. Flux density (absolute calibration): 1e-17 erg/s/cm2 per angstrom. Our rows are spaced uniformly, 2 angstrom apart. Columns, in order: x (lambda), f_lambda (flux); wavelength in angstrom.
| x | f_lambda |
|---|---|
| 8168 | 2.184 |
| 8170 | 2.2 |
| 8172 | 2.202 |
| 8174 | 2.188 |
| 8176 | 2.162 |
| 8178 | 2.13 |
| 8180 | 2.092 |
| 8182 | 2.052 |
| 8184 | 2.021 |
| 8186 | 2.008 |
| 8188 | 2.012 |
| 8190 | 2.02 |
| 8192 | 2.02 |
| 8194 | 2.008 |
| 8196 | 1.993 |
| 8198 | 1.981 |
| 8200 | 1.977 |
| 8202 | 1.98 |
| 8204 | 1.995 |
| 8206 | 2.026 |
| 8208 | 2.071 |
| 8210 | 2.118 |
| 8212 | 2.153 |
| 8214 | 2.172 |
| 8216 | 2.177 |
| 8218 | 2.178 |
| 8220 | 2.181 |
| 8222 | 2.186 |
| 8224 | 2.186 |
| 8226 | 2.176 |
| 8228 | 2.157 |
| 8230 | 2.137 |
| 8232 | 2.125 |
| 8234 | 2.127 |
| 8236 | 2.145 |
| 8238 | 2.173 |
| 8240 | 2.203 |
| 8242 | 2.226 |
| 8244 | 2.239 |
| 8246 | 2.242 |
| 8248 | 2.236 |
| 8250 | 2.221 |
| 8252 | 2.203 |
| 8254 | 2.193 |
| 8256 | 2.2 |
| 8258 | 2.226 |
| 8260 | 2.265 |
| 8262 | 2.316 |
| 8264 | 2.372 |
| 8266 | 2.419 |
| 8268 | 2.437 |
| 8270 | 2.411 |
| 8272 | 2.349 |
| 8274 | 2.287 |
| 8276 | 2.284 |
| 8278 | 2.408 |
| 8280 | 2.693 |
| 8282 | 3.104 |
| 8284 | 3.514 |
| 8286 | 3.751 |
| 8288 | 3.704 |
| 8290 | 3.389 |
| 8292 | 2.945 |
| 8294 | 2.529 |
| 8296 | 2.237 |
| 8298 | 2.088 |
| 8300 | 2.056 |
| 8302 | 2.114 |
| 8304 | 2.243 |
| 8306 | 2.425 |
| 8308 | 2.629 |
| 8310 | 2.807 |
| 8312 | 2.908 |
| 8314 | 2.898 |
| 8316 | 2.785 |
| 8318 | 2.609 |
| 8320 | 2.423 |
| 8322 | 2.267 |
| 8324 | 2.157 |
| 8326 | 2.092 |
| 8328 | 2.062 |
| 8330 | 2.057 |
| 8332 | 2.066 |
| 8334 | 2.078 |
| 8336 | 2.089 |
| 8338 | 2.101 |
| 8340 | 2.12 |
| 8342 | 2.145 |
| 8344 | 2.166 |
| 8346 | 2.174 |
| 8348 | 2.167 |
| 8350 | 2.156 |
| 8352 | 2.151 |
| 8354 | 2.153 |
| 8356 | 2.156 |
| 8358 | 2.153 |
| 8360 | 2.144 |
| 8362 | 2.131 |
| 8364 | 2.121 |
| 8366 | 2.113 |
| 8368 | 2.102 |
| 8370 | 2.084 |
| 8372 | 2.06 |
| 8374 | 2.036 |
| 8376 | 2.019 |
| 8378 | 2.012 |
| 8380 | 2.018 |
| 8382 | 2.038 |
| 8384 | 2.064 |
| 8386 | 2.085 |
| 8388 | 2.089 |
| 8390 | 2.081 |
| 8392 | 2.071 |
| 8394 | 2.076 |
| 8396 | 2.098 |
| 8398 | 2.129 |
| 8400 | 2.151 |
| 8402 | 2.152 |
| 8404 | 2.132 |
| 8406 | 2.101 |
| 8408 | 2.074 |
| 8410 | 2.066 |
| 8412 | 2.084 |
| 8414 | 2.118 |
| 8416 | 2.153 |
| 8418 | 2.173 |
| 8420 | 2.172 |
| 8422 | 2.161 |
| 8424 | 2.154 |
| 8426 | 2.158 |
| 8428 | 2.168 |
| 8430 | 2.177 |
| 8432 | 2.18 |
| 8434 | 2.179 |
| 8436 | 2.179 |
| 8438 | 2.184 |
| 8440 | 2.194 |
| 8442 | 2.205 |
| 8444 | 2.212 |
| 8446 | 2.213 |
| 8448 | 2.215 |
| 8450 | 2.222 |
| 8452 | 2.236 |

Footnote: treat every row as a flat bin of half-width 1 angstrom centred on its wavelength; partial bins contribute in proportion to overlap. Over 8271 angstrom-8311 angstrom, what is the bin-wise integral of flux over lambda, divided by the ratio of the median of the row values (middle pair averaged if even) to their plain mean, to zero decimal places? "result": 116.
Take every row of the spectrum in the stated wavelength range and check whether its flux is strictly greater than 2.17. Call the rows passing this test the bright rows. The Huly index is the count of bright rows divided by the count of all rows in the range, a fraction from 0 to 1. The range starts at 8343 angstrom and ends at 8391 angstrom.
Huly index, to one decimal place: 0.0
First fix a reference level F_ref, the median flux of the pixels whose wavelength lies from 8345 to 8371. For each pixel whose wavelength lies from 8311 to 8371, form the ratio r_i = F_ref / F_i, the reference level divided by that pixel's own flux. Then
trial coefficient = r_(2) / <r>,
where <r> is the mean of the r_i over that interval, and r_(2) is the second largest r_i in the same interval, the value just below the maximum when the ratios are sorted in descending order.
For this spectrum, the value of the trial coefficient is 1.07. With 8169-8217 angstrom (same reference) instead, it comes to 1.05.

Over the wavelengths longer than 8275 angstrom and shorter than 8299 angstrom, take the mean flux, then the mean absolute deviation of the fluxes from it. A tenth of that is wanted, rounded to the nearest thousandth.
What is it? 0.051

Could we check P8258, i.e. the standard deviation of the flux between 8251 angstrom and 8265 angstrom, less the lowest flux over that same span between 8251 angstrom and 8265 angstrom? -2.1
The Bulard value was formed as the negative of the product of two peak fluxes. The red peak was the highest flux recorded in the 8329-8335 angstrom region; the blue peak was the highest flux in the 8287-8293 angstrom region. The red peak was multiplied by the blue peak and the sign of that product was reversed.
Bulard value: -7.7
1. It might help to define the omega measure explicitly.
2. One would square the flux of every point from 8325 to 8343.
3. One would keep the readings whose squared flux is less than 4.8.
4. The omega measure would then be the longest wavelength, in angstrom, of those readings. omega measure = 8342 angstrom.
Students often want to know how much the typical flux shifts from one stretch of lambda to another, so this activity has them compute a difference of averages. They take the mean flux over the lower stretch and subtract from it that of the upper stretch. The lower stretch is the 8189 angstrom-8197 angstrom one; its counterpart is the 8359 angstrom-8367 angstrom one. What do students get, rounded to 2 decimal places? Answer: -0.12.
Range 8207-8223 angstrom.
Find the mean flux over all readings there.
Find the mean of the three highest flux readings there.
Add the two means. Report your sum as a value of 4.3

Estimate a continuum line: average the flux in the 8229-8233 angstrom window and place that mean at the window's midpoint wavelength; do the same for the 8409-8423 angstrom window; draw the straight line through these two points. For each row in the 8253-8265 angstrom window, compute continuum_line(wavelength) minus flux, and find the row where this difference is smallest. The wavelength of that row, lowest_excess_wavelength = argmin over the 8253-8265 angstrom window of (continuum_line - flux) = 8264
